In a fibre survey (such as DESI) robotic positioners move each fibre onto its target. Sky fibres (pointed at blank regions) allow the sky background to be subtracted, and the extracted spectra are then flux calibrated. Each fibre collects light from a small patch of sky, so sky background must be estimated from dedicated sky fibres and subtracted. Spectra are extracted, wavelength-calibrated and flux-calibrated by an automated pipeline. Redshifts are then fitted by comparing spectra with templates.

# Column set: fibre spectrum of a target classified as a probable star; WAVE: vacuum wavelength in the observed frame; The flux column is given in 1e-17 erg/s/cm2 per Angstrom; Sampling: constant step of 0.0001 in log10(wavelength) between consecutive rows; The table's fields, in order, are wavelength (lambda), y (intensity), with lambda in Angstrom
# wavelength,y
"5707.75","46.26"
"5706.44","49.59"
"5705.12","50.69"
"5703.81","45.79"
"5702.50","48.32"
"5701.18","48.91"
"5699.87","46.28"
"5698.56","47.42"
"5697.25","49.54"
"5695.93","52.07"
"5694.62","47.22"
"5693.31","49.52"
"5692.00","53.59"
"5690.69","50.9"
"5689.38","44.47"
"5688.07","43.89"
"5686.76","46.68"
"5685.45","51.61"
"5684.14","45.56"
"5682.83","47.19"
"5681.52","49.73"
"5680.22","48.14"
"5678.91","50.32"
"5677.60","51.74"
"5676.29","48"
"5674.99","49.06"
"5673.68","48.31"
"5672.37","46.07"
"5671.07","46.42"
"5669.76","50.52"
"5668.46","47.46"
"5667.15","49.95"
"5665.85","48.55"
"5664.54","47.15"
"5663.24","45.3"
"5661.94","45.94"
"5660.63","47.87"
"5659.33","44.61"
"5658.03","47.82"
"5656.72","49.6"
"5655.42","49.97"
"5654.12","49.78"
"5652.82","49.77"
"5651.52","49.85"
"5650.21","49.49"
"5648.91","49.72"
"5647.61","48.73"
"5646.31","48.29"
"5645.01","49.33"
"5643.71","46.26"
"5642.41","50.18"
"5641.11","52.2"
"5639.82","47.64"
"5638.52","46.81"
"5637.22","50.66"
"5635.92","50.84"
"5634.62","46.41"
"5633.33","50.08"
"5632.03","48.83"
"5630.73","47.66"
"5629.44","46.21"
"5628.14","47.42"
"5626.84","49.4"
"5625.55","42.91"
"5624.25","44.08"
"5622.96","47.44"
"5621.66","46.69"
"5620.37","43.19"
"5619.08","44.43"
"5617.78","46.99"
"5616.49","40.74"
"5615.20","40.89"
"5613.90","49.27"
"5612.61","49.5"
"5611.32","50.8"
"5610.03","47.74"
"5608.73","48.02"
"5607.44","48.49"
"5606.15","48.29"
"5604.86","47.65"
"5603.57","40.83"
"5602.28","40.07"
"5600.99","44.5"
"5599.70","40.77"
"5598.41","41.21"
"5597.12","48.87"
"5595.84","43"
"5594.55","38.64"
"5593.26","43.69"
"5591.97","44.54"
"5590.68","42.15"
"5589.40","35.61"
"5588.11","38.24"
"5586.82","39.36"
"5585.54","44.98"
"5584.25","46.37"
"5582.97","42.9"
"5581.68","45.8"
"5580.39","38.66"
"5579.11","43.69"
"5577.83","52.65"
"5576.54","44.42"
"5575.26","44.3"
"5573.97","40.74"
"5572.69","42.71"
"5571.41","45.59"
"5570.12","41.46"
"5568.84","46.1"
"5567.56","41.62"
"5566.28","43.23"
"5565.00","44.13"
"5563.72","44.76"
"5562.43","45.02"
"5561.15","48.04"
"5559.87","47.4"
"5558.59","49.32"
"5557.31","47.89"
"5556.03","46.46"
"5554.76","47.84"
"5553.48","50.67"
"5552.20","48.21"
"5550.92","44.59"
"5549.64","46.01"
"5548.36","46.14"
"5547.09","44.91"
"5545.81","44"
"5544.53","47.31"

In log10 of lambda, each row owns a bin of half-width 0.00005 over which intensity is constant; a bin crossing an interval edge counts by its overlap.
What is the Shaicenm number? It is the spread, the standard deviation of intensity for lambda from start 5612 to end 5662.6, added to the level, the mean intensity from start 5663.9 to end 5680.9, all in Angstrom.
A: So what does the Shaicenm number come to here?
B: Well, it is 51.3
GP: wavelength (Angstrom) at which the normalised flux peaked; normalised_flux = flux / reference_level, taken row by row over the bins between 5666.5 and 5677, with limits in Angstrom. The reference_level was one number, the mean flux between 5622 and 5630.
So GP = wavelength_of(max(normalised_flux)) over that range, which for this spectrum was 5669.76 Angstrom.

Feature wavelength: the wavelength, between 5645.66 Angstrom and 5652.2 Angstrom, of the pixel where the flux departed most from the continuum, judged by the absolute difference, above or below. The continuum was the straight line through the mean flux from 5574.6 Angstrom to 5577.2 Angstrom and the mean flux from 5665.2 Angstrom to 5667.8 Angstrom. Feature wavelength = 5648.91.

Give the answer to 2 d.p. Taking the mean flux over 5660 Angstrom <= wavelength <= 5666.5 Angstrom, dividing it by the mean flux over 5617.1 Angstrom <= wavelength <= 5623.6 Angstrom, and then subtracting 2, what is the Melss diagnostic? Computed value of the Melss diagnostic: -0.97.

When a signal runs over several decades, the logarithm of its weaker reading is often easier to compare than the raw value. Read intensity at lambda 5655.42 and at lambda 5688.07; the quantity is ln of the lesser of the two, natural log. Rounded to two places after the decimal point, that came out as 3.78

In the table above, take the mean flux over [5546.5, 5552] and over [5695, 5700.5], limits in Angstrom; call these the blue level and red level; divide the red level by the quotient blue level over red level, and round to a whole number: 52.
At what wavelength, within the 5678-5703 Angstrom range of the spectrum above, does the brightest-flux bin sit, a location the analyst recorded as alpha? 5692.00 Angstrom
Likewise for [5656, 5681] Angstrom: 5677.60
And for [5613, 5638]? 5635.92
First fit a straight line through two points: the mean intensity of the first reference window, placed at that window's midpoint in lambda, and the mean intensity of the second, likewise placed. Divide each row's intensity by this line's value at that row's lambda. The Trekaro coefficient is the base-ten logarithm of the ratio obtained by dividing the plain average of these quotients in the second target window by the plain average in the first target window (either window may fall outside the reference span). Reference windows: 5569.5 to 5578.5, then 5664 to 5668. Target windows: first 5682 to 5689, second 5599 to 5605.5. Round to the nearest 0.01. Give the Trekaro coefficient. -0.01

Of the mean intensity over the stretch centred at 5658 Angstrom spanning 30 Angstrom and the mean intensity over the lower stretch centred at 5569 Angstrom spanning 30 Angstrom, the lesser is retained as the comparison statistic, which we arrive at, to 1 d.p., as 45.0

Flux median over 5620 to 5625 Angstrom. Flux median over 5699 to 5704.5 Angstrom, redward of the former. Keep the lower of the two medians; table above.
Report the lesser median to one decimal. 45.4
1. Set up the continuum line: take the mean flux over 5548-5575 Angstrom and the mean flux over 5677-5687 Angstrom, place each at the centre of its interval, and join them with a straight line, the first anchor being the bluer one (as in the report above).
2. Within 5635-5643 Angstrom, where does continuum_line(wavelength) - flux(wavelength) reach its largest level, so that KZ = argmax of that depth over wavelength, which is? 5638.52 Angstrom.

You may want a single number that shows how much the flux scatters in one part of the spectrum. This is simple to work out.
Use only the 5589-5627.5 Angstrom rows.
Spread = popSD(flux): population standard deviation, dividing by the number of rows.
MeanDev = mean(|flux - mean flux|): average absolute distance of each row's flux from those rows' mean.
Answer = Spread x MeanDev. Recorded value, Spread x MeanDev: 12.1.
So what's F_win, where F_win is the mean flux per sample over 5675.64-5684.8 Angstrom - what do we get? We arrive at 49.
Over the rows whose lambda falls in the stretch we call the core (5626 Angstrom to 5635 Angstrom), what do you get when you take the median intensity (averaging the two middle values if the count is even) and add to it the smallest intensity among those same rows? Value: 94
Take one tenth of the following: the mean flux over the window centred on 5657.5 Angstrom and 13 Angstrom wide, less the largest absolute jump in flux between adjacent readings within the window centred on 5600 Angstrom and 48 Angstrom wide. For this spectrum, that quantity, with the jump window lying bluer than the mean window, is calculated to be 3.91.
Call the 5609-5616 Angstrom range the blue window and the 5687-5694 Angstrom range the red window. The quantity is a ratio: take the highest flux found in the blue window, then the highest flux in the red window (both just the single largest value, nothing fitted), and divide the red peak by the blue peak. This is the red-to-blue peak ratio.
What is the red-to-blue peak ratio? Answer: 1.05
